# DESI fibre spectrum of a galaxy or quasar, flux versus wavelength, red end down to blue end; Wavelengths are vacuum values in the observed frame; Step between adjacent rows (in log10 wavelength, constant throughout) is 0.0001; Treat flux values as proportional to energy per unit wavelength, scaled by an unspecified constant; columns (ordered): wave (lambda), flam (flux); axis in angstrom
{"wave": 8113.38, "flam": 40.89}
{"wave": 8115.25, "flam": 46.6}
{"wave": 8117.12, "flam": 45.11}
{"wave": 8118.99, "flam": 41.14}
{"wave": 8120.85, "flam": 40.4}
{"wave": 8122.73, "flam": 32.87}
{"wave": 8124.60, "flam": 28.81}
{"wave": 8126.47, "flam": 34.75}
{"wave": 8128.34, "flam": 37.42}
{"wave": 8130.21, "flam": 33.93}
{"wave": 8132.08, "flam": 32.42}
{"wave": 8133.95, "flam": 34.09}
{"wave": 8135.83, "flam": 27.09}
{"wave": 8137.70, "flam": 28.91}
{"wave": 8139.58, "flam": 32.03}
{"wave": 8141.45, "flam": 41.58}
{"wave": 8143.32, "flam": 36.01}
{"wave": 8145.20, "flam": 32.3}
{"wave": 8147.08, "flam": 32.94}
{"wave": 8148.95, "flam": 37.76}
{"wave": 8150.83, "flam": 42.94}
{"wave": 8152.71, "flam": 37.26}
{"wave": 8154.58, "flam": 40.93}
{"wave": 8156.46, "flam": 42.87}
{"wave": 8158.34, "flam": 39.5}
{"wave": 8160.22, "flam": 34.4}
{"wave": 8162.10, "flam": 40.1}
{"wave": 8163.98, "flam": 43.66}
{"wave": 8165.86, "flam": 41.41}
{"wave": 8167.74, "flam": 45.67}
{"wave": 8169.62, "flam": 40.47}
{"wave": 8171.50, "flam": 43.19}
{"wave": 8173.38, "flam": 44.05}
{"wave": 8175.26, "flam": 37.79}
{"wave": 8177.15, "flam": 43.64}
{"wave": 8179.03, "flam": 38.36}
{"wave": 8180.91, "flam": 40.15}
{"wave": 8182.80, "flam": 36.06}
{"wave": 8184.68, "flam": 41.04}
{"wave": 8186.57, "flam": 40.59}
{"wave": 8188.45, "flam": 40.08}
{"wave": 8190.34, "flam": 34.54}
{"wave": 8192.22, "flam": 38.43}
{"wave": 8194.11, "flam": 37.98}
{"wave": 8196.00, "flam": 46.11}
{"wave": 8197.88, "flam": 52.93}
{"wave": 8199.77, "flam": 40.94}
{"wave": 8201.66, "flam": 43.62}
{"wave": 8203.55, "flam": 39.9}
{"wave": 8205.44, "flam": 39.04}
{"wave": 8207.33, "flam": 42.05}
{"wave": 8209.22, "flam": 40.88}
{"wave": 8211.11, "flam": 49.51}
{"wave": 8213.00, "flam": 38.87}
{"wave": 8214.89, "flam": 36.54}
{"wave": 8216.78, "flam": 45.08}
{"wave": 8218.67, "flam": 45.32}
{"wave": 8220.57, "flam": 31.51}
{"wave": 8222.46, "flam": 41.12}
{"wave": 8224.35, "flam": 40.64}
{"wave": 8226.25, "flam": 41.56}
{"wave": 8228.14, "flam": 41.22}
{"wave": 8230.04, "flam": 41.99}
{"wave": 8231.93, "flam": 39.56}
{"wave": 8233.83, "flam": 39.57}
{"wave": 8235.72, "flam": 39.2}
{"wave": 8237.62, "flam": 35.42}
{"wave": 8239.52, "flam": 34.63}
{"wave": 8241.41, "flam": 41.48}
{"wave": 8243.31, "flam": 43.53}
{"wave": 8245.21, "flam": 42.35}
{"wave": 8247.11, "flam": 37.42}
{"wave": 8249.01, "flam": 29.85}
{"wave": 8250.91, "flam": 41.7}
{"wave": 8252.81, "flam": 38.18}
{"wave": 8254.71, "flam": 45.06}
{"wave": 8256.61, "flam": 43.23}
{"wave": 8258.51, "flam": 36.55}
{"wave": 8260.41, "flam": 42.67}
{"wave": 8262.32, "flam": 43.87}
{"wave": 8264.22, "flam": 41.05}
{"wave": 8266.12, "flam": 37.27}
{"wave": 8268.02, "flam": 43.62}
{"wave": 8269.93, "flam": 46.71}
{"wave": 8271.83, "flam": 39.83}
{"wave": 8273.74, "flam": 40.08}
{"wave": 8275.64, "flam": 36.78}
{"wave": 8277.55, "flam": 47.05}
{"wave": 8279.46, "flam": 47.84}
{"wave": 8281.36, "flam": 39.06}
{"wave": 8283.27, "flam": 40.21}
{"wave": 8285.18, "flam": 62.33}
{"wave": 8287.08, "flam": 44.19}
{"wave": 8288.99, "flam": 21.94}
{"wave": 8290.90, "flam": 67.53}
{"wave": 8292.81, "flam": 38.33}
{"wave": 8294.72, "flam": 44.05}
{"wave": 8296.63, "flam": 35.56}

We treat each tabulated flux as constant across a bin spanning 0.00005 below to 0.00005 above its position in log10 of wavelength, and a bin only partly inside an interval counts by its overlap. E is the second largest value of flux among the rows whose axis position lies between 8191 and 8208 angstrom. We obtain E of 46.11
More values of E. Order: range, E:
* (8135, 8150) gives 37.76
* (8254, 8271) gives 45.06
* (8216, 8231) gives 45.08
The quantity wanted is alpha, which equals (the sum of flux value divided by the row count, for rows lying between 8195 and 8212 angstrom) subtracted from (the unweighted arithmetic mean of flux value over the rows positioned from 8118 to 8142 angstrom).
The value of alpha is -9.6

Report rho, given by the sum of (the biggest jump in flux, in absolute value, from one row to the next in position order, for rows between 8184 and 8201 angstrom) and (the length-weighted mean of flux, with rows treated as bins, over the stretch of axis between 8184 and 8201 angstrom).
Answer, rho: 53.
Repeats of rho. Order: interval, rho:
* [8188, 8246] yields 55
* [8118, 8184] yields 47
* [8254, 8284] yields 52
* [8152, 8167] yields 46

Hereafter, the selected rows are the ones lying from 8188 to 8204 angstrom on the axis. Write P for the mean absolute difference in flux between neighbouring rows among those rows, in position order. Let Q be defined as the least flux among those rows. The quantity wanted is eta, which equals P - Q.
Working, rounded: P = 5.4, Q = 34.54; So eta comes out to -29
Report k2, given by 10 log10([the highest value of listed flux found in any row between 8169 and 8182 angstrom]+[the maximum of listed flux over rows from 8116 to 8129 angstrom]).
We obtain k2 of 19.5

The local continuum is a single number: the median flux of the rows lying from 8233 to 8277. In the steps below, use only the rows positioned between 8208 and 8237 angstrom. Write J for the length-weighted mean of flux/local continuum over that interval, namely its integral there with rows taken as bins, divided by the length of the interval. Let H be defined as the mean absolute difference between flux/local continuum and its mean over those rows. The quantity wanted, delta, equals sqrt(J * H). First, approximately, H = 0.066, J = 1.02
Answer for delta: 0.26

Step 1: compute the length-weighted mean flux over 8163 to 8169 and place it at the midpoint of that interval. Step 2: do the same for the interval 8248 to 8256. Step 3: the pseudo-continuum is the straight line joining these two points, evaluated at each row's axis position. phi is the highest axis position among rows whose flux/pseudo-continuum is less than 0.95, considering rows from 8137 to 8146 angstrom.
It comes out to 8145.20 angstrom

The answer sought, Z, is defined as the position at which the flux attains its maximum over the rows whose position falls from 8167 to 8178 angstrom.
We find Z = 8167.74 angstrom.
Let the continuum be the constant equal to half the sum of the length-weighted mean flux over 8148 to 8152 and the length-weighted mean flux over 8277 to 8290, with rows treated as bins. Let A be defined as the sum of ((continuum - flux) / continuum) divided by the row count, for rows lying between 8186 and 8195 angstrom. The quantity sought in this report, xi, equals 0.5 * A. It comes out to 0.04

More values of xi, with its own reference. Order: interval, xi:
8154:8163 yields 0.03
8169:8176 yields 0.00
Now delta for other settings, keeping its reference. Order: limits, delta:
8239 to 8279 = 0.29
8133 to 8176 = 0.32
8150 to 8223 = 0.27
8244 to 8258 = 0.31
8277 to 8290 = 0.47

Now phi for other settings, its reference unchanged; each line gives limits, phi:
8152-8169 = 8162.10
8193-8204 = 8194.11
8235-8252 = 8249.01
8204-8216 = 8214.89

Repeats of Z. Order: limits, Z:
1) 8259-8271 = 8269.93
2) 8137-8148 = 8141.45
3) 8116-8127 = 8117.12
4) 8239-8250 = 8243.31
